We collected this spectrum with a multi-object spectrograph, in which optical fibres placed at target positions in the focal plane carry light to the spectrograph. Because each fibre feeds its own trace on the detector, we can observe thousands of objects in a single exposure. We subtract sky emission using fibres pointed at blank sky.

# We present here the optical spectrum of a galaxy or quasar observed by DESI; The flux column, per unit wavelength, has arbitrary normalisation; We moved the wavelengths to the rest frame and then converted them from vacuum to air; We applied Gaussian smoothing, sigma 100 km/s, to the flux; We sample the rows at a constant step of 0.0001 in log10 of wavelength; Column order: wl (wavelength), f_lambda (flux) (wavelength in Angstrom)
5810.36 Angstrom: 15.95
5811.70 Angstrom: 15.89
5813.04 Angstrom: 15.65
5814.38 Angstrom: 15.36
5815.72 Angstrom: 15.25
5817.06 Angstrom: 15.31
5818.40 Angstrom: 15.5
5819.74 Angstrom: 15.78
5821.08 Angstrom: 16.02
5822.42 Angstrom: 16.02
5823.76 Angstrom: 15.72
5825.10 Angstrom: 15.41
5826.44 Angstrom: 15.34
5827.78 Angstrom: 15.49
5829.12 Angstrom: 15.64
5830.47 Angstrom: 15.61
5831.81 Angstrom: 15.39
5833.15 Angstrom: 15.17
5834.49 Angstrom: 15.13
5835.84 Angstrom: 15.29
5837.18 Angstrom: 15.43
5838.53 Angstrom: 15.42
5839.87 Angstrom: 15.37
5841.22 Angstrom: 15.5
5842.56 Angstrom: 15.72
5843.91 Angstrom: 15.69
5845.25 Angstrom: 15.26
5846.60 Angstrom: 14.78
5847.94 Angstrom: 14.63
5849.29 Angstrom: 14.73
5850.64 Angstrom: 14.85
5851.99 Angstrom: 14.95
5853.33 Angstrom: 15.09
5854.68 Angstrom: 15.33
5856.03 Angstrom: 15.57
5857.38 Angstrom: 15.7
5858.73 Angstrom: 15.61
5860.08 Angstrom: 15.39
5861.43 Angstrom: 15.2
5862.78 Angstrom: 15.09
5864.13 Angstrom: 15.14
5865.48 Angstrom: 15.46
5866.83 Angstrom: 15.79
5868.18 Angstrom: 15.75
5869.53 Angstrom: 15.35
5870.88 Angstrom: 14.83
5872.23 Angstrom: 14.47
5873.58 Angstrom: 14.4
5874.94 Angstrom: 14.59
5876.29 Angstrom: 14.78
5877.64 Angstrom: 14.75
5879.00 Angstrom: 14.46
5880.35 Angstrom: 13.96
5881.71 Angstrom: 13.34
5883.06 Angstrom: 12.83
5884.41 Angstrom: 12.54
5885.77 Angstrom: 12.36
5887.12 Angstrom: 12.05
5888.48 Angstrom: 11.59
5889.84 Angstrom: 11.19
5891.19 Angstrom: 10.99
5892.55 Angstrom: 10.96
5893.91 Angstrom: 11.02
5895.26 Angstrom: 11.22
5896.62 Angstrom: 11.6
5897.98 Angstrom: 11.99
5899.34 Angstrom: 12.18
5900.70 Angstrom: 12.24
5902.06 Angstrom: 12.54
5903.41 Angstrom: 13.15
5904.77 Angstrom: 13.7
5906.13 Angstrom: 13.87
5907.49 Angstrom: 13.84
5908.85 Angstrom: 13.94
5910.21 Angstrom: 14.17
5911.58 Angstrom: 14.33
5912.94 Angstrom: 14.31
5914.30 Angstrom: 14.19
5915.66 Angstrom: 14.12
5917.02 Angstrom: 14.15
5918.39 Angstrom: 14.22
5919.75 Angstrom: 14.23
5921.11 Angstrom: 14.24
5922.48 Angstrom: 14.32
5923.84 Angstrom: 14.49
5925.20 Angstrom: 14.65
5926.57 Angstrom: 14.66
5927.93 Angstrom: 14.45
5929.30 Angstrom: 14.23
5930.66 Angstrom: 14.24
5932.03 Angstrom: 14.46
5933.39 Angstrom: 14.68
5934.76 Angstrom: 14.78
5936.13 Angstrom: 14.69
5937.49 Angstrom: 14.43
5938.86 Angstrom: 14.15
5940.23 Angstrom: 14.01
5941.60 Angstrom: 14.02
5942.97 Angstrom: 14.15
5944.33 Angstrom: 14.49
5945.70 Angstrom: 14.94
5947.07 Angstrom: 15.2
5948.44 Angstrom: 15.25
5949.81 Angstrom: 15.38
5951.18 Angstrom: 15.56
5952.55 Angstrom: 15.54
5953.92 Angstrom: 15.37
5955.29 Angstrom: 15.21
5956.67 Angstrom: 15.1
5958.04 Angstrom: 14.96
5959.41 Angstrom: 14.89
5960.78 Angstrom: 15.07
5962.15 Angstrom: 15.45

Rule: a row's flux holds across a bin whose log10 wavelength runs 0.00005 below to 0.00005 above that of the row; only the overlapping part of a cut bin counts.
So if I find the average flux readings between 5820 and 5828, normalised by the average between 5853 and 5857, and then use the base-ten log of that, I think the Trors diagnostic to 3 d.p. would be 0.009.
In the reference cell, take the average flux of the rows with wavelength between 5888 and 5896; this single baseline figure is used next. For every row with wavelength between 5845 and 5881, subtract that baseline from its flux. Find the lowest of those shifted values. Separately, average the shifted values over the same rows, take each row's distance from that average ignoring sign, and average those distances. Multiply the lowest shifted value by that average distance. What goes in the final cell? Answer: 1.1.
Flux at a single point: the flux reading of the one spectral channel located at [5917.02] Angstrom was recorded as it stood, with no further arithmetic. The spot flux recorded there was 14.15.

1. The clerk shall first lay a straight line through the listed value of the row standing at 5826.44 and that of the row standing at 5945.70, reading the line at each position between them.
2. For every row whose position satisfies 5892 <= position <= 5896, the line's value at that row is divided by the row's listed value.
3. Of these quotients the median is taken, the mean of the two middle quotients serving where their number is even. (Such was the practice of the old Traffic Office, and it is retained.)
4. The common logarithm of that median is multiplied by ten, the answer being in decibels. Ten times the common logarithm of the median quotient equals 1.37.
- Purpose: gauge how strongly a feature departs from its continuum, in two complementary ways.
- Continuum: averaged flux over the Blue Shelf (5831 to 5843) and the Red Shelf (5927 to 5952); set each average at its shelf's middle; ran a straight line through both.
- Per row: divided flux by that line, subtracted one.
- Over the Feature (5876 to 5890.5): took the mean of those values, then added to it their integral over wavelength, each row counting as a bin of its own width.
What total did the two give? -2.1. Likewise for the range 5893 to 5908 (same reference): -2.6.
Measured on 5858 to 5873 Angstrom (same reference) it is 0.1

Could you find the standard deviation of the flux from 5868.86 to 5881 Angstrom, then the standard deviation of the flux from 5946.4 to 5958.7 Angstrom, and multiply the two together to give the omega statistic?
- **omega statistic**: 0.07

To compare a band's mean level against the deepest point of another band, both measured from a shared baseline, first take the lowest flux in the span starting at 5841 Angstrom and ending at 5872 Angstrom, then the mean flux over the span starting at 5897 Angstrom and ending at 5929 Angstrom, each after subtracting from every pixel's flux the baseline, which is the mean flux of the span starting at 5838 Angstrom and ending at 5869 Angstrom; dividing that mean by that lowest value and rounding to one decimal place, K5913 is 2.2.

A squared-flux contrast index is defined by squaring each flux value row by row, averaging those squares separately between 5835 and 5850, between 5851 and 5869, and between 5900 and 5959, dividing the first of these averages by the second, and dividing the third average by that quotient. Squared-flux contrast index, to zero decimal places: 211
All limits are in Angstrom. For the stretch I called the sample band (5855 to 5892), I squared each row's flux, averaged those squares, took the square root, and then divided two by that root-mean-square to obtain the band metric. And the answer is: 0.140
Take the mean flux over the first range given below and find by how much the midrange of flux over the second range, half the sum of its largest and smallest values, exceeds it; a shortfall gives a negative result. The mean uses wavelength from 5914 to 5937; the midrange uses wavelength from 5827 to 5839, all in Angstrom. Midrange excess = 1.0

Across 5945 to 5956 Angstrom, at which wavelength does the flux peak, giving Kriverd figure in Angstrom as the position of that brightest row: 5951.18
